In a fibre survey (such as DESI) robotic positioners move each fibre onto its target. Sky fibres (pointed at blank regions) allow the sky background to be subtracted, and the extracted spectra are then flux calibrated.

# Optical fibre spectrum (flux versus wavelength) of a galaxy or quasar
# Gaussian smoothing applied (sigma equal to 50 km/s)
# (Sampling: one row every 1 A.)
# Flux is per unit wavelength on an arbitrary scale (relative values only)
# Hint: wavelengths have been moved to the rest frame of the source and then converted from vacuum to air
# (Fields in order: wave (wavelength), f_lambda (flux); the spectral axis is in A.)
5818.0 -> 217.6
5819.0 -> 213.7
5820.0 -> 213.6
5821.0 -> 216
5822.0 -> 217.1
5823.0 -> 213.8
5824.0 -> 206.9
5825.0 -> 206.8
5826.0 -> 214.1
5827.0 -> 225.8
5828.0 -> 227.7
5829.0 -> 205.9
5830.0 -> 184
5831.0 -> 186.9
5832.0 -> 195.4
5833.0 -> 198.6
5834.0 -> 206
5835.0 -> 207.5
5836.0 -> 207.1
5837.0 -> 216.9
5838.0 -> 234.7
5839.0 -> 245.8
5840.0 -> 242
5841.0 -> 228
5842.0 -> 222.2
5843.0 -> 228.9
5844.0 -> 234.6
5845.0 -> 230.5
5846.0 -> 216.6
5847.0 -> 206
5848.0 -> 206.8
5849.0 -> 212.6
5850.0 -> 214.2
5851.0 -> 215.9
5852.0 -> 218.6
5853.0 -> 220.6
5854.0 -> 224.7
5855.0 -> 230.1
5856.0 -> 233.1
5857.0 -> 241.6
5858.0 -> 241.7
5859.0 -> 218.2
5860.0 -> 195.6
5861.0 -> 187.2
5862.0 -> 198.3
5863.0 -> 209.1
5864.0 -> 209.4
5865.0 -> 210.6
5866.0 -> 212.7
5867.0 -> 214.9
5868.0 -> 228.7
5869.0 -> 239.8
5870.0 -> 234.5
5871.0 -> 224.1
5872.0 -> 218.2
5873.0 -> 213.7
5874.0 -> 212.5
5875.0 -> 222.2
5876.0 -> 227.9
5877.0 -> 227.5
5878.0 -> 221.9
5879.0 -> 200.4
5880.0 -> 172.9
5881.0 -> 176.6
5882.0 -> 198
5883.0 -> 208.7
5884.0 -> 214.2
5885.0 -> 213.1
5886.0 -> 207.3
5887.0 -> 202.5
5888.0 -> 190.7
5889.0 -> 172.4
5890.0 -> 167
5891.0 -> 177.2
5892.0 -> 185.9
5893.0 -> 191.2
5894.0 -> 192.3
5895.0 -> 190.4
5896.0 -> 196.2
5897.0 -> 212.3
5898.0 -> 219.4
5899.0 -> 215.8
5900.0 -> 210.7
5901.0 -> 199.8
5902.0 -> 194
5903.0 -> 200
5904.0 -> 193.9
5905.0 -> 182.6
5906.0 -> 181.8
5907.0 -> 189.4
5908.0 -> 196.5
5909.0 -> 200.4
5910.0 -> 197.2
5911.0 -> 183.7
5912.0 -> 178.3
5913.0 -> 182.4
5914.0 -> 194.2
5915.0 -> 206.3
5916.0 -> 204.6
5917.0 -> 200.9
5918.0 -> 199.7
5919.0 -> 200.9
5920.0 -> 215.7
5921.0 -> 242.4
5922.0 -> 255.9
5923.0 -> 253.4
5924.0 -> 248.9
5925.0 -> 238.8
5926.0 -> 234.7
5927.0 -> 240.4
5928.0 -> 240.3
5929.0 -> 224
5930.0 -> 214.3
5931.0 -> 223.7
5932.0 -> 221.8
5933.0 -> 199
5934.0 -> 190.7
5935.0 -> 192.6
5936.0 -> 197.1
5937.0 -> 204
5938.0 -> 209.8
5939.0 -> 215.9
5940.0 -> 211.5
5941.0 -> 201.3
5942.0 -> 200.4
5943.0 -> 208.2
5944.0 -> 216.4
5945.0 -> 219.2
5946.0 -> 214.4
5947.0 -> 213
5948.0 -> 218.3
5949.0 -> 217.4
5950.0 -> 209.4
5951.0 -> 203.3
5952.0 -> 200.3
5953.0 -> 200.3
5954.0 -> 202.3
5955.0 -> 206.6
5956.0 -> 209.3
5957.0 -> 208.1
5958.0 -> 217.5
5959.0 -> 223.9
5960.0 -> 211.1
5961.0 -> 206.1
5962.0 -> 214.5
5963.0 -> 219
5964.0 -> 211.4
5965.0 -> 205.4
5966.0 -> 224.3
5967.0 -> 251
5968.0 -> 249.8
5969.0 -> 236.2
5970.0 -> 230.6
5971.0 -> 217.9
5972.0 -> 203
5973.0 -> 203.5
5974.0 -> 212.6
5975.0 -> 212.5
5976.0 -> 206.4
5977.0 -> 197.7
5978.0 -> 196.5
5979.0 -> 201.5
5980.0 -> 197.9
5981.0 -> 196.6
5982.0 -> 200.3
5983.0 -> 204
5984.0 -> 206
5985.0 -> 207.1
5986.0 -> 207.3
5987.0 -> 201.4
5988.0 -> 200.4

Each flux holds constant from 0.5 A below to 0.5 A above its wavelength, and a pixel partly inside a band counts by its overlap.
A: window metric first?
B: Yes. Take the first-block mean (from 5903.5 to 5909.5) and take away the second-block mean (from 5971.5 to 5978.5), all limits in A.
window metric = -14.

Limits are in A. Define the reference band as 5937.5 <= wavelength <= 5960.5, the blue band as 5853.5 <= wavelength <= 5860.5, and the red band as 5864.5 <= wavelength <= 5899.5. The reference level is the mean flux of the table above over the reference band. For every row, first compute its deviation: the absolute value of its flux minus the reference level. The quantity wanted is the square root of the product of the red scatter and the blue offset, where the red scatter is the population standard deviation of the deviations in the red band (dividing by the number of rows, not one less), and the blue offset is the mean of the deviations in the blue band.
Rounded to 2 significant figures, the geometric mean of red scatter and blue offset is 15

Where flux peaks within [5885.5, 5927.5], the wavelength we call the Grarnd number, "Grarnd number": 5922.0 A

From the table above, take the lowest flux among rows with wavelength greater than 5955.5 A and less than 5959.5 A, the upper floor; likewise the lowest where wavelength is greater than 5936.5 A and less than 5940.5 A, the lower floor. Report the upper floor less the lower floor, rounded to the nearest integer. 4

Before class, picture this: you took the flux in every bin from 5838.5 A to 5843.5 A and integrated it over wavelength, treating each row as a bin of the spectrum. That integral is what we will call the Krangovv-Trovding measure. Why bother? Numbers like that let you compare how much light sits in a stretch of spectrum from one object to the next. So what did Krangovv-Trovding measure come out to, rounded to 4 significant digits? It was 1167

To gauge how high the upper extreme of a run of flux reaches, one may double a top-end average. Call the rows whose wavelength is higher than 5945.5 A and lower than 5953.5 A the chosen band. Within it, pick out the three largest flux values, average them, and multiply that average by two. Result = 433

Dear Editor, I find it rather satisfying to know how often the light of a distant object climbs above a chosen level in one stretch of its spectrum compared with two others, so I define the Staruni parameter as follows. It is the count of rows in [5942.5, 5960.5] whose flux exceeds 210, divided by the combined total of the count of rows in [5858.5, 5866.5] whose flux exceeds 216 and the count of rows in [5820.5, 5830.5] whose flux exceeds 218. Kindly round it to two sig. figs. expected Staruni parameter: 3.0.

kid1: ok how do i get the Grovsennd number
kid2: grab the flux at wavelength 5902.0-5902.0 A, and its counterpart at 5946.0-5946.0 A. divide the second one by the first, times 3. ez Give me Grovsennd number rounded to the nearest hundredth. 3.32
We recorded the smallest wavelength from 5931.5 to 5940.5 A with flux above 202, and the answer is 5932.0 A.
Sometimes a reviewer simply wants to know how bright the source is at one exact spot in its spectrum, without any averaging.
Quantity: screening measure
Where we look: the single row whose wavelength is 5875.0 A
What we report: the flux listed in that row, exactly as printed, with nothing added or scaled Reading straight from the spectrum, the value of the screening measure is 222.2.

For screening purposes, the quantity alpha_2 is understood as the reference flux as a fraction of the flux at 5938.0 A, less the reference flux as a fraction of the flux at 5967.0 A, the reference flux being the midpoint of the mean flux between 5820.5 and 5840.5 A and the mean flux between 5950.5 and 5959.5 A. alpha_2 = 0.16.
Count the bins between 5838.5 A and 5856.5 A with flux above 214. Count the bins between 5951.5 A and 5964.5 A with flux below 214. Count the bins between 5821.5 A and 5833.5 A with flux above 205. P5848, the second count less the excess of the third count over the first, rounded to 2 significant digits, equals 16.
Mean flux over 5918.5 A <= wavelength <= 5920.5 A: 208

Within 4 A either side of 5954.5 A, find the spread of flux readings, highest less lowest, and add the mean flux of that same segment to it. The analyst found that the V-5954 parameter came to 223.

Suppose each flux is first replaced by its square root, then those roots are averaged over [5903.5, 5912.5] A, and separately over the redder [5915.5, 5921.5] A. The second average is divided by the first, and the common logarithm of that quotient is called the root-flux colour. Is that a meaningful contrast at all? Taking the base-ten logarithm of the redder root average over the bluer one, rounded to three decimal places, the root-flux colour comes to 0.023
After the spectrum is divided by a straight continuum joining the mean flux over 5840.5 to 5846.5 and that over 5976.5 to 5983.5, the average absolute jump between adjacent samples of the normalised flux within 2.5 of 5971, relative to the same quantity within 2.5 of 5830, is 0.7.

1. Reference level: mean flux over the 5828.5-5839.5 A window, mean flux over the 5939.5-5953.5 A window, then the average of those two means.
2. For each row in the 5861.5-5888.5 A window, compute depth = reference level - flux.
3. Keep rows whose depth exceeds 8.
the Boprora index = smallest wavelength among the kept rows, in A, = 5862.0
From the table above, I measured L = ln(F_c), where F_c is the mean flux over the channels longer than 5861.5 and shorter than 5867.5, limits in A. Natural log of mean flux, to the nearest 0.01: 5.34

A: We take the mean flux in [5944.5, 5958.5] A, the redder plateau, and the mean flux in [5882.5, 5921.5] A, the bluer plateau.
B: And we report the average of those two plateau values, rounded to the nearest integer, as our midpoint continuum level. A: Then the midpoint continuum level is 204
